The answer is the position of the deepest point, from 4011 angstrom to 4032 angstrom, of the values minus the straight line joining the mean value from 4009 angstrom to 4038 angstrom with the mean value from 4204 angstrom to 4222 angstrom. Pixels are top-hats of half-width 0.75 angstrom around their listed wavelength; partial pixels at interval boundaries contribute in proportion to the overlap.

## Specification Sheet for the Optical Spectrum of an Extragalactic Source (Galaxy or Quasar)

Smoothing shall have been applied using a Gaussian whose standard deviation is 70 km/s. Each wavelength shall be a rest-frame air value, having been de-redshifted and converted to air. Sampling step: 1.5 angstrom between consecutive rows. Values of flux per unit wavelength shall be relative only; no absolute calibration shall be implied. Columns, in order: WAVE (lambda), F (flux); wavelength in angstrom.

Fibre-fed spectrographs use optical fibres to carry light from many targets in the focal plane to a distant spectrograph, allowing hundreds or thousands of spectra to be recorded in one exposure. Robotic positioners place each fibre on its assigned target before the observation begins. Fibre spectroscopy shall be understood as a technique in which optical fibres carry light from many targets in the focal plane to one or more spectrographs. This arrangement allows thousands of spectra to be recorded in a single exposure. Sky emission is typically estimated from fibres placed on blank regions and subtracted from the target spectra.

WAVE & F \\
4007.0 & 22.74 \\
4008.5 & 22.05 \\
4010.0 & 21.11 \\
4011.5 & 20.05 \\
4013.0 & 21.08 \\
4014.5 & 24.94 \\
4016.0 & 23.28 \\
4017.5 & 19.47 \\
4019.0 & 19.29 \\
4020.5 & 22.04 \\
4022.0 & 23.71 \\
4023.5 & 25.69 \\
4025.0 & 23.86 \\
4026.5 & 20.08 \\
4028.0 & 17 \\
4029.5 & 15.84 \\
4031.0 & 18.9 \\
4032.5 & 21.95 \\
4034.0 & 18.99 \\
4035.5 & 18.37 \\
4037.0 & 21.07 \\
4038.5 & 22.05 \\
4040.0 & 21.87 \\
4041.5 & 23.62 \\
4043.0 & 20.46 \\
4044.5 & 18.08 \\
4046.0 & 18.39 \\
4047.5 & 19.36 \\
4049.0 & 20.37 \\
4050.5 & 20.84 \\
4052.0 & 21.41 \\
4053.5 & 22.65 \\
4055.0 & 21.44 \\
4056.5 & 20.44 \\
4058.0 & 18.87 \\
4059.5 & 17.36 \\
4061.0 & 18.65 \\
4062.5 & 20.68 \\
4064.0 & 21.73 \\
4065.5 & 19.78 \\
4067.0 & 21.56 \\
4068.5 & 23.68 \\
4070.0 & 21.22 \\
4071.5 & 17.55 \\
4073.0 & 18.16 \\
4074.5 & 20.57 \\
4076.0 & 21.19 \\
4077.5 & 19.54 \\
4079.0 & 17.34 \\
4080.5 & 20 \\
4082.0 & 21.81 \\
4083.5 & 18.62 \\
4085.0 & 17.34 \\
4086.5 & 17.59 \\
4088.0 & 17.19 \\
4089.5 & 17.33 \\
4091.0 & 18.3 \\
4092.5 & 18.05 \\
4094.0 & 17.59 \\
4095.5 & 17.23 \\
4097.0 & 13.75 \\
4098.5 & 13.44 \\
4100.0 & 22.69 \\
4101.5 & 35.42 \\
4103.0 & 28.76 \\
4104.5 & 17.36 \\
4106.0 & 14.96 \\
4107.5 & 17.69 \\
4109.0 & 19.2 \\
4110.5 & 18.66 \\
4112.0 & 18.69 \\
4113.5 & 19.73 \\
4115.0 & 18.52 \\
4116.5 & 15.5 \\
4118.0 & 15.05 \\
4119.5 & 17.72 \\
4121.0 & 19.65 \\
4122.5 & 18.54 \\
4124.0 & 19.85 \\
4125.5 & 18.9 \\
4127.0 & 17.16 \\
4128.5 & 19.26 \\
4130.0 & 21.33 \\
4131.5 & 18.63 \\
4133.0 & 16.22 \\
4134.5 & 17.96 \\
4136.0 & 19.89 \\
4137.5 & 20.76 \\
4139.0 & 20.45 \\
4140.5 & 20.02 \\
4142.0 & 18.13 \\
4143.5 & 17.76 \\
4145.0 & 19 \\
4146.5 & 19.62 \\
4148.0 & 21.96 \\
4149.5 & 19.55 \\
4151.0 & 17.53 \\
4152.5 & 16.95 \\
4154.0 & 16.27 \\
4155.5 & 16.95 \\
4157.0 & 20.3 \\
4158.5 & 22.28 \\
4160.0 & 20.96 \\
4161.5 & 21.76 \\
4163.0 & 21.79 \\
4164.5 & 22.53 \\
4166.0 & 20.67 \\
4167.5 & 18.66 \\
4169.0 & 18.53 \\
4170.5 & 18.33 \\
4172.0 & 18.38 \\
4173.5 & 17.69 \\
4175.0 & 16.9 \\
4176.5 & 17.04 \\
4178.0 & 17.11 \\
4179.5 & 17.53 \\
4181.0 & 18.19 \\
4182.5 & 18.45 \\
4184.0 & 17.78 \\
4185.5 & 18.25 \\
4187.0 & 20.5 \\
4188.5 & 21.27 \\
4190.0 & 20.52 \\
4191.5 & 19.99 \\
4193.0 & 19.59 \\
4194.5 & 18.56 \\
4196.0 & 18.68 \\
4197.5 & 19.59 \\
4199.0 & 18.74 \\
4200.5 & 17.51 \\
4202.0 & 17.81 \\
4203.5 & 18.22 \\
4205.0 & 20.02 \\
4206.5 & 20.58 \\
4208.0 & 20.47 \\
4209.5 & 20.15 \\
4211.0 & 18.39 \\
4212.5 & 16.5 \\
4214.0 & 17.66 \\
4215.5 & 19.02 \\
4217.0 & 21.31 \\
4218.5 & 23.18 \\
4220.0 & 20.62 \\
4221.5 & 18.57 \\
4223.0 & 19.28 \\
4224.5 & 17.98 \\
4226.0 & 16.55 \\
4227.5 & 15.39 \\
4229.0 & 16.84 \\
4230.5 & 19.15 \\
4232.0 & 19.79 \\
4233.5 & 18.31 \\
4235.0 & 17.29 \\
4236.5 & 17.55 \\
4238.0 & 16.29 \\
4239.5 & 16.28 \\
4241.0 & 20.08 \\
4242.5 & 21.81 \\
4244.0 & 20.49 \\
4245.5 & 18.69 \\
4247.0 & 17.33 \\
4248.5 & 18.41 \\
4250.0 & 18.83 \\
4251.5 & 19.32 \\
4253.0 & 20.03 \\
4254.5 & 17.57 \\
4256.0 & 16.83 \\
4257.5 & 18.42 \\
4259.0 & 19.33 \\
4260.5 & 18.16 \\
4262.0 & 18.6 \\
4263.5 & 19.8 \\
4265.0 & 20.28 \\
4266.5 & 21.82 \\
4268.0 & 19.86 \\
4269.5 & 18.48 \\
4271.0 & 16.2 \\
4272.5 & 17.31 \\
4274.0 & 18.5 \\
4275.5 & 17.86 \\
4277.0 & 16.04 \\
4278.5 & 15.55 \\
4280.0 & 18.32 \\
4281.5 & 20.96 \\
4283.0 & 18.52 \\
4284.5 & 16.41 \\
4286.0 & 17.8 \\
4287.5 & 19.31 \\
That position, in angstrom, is 4029.5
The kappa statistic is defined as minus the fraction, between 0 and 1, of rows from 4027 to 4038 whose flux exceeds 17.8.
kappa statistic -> -0.71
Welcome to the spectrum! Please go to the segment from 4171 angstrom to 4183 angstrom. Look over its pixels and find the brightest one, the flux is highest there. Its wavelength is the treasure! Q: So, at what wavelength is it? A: 4182.5 angstrom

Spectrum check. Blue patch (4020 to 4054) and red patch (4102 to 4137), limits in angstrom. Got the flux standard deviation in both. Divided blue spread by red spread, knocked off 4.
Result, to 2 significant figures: -3.1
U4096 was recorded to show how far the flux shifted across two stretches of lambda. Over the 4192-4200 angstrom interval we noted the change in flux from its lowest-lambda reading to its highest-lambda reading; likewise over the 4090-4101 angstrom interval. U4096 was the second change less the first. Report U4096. 5.2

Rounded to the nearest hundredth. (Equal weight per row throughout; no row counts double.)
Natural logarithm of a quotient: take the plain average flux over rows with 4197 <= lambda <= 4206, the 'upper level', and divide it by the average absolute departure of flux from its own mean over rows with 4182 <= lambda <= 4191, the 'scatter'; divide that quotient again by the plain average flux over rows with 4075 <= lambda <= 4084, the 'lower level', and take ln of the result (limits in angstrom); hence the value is -0.32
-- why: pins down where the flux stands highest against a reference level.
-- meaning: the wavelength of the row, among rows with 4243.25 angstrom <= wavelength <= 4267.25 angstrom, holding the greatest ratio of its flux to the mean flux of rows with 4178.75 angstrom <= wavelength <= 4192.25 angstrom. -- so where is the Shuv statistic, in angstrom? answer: 4266.5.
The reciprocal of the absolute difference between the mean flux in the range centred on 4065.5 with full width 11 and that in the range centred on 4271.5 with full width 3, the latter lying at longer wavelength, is 0.2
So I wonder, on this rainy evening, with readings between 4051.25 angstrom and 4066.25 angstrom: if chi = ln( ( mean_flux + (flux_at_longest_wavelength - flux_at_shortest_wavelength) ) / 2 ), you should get 2.23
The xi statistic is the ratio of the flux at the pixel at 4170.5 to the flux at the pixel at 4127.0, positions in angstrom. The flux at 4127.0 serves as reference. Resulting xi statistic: 1.07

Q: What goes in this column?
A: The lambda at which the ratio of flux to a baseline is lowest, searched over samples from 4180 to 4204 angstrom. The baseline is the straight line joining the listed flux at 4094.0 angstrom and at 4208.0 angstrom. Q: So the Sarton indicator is 4200.5 angstrom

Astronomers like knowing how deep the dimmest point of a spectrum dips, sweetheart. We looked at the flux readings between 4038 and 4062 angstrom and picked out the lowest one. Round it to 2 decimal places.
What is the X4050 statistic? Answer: 17.36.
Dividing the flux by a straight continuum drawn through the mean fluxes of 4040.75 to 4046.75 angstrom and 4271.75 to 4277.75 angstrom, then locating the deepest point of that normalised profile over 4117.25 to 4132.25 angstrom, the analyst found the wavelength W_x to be 4118.0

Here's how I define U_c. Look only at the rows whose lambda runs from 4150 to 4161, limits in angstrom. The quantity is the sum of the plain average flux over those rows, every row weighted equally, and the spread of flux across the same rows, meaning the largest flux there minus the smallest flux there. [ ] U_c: 24.8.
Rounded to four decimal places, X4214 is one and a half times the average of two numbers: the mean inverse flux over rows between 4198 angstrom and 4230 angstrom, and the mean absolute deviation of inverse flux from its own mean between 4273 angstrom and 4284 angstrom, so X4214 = 0.0433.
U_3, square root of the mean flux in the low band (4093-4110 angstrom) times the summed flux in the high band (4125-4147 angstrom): 75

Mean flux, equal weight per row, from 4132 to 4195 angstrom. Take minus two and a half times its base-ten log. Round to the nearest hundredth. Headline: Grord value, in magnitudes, -3.20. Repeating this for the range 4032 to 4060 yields -3.27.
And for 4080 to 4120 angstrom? -3.19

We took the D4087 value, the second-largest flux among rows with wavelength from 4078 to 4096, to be 20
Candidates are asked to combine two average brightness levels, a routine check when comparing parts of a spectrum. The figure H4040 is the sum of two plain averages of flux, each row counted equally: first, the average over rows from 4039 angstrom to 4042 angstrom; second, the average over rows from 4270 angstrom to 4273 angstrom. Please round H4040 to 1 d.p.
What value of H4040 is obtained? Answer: 39.5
